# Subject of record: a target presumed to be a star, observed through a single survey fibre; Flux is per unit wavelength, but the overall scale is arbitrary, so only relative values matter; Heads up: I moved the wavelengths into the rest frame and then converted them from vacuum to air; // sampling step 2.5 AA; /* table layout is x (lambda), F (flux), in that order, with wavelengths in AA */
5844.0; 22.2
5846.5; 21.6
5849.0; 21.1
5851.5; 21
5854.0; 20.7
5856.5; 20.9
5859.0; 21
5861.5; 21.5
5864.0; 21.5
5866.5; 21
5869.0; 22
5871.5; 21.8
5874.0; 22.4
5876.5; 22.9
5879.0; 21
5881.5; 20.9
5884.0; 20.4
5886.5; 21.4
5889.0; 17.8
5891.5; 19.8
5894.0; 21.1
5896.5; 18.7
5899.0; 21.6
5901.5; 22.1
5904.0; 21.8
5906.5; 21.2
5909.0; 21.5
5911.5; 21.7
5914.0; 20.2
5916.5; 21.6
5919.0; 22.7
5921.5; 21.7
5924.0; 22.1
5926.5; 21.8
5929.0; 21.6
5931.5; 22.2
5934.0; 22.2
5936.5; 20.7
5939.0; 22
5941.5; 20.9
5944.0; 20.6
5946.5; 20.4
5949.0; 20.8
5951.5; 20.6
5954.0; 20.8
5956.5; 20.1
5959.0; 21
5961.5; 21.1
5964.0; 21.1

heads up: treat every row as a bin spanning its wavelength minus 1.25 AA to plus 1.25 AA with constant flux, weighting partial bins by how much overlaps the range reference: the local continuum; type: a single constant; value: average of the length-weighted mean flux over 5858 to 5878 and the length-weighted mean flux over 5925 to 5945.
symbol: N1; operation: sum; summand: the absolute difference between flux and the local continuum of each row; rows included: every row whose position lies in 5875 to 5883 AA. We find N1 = 2.6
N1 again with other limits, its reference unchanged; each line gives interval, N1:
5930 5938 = 2.1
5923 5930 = 0.7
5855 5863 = 1.5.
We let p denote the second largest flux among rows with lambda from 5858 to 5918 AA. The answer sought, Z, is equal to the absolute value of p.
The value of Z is 22.4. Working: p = 22.4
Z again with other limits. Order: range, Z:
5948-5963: 21.0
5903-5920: 21.8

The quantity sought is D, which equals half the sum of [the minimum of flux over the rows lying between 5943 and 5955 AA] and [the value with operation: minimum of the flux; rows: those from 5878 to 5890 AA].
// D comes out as 19.1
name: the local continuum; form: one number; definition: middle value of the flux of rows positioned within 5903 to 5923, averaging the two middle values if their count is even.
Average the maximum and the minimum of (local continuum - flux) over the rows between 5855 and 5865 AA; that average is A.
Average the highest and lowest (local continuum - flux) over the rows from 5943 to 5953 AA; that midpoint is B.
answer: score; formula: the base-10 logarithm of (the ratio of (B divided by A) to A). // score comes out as 0.7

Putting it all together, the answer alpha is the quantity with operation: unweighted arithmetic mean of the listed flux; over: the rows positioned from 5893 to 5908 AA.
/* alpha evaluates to 21.1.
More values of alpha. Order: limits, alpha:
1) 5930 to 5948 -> 21.3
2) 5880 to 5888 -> 20.9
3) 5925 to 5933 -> 21.9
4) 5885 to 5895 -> 20.0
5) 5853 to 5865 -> 21.1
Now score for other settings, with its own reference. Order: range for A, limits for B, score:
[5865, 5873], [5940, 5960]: 1.7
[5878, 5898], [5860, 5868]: -1.0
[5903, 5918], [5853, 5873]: -0.1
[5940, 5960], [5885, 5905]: 0.1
